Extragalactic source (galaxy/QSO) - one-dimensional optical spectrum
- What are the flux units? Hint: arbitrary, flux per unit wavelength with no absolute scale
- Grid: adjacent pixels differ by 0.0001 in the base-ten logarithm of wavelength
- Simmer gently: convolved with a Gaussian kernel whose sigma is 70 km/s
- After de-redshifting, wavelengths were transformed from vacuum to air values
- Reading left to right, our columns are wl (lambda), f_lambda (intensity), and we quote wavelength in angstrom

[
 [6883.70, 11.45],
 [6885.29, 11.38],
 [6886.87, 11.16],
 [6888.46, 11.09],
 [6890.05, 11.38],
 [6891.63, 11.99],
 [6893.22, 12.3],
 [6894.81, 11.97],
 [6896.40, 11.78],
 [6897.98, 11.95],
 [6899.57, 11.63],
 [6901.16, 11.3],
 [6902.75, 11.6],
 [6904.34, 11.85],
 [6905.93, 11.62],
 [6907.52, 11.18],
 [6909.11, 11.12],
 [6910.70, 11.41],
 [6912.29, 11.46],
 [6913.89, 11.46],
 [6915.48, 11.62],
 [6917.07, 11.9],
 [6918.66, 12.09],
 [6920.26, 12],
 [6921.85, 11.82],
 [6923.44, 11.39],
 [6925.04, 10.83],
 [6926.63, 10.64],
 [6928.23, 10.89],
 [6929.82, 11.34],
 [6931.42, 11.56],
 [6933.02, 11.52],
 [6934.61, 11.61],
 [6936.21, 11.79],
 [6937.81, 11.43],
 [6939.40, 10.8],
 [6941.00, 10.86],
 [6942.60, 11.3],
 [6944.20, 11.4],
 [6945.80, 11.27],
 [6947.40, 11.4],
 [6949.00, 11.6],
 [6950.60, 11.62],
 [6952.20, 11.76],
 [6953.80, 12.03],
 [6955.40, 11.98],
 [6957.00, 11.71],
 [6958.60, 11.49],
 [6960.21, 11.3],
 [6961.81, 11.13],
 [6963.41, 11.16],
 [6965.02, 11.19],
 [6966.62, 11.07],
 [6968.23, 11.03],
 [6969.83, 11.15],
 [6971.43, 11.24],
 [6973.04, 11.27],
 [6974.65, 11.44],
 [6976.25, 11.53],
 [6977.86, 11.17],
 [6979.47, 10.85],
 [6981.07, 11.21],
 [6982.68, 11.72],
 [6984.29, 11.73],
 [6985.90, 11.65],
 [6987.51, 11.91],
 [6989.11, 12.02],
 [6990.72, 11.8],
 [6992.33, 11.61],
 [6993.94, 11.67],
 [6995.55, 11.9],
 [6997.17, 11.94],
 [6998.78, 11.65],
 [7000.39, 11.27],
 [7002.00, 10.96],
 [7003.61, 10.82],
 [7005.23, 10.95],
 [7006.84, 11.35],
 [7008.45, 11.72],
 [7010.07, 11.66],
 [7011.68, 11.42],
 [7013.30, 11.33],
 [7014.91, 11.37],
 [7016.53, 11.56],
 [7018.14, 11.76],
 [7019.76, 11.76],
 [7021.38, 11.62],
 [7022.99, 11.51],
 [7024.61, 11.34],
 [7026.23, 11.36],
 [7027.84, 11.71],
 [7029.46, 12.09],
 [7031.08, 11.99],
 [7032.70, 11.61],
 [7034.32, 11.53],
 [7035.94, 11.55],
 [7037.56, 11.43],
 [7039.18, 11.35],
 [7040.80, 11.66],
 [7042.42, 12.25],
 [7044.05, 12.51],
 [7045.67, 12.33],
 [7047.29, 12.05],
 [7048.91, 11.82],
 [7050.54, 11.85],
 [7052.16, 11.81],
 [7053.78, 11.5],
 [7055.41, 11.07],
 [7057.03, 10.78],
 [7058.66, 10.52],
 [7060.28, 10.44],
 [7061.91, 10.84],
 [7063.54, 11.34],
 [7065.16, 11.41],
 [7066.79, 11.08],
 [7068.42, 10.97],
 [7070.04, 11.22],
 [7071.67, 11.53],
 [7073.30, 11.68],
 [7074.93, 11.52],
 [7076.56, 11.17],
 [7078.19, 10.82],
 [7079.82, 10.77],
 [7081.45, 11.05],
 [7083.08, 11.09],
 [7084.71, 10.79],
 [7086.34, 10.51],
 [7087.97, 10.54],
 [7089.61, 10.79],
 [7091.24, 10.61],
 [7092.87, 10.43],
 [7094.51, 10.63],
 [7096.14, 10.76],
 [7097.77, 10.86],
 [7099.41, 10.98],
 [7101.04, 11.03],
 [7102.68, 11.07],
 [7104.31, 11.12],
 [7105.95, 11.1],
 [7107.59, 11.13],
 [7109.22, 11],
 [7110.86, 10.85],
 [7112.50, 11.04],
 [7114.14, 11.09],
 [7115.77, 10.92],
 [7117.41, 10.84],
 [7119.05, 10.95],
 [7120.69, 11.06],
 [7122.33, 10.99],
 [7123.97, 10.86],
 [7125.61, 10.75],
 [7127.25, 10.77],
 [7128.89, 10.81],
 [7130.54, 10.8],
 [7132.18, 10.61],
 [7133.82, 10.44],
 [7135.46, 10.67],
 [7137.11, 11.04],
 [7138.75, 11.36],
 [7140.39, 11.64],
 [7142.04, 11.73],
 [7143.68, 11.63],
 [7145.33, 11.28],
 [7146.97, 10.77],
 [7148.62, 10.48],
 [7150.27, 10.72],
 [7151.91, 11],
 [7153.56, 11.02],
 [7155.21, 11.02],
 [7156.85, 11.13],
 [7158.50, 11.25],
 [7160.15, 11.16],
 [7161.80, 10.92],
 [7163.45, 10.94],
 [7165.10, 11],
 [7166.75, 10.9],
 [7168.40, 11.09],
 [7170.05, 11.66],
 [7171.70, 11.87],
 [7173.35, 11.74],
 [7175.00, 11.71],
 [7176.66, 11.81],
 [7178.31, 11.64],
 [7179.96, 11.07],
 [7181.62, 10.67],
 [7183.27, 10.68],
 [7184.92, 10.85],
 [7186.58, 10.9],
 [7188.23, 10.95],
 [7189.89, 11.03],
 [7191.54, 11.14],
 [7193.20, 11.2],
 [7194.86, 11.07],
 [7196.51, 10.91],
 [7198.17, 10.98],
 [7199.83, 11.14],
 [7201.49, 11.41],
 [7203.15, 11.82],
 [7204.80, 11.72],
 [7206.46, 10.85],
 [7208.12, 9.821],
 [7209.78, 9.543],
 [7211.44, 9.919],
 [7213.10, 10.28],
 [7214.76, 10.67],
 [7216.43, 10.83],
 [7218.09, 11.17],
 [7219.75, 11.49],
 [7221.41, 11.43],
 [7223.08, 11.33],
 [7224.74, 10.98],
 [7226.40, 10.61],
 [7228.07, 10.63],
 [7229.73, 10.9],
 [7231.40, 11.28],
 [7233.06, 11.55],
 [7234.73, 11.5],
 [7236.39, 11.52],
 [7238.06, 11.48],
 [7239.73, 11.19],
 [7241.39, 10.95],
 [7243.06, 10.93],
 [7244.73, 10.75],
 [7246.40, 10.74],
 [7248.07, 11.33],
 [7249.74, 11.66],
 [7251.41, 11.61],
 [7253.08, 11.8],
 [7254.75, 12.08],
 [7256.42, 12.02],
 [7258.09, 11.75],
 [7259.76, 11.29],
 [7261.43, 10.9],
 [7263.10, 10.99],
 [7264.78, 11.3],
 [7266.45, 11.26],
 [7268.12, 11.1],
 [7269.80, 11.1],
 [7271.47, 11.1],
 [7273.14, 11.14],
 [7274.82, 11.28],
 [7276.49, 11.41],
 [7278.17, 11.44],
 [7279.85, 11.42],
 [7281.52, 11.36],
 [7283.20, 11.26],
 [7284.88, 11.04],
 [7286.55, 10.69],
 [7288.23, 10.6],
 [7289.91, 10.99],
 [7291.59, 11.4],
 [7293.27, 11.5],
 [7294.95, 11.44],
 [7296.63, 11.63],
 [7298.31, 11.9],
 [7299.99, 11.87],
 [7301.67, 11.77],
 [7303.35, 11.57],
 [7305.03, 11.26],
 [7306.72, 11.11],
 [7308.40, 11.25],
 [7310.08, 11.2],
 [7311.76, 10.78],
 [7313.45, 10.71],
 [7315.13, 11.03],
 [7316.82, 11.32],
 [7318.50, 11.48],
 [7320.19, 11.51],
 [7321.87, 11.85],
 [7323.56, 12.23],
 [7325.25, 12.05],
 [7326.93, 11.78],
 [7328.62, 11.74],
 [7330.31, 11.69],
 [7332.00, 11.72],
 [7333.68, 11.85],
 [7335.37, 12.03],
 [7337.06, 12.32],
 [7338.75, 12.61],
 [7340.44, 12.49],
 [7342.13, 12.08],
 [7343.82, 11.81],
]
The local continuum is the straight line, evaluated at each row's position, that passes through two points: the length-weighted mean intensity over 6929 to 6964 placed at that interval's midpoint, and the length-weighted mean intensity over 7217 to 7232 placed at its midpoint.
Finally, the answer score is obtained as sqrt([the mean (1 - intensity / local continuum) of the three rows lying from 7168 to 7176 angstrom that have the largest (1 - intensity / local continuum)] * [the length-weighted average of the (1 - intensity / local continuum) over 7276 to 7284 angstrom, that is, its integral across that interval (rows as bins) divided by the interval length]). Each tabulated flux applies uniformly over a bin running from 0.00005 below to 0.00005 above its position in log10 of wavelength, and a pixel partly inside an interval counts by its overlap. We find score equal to 0.031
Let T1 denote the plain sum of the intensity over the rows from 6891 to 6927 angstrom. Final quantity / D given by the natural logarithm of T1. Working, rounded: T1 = 267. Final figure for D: 5.59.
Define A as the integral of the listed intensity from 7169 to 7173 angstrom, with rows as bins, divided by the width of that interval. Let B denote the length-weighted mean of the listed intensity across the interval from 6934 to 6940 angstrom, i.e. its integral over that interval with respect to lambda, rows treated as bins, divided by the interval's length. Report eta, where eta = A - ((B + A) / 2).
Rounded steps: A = 11.7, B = 11.4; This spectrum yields 0.2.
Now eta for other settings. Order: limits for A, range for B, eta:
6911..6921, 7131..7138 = 0.5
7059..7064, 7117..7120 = -0.1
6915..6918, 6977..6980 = 0.4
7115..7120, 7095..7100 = 0.0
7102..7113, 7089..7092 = 0.2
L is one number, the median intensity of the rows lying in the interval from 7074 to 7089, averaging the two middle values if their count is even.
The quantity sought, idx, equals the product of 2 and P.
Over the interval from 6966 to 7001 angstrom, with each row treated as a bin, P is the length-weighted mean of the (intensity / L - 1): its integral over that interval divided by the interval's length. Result 0.125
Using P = 0.062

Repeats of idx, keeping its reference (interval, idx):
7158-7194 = 0.068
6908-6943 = 0.107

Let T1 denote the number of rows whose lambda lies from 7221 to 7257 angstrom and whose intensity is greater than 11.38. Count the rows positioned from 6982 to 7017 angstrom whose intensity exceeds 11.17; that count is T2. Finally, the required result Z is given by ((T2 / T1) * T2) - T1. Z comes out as 26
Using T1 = 10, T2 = 19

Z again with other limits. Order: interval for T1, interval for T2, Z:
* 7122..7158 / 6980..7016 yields 117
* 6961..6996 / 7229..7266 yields 9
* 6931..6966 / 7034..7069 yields 2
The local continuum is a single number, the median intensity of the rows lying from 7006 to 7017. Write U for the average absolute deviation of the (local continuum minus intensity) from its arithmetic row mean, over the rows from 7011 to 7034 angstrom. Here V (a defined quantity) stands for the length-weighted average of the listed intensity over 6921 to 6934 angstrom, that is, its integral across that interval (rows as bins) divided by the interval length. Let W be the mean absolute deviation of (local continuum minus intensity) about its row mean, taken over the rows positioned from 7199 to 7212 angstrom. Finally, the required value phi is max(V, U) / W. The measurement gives 15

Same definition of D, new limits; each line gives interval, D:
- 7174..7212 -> 5.53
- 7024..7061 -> 5.59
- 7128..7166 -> 5.54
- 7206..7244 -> 5.52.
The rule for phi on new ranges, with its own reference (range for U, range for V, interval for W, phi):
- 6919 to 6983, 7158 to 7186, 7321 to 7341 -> 43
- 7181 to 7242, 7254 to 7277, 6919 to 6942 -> 31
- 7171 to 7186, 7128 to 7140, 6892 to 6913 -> 41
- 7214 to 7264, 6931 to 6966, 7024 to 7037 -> 54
